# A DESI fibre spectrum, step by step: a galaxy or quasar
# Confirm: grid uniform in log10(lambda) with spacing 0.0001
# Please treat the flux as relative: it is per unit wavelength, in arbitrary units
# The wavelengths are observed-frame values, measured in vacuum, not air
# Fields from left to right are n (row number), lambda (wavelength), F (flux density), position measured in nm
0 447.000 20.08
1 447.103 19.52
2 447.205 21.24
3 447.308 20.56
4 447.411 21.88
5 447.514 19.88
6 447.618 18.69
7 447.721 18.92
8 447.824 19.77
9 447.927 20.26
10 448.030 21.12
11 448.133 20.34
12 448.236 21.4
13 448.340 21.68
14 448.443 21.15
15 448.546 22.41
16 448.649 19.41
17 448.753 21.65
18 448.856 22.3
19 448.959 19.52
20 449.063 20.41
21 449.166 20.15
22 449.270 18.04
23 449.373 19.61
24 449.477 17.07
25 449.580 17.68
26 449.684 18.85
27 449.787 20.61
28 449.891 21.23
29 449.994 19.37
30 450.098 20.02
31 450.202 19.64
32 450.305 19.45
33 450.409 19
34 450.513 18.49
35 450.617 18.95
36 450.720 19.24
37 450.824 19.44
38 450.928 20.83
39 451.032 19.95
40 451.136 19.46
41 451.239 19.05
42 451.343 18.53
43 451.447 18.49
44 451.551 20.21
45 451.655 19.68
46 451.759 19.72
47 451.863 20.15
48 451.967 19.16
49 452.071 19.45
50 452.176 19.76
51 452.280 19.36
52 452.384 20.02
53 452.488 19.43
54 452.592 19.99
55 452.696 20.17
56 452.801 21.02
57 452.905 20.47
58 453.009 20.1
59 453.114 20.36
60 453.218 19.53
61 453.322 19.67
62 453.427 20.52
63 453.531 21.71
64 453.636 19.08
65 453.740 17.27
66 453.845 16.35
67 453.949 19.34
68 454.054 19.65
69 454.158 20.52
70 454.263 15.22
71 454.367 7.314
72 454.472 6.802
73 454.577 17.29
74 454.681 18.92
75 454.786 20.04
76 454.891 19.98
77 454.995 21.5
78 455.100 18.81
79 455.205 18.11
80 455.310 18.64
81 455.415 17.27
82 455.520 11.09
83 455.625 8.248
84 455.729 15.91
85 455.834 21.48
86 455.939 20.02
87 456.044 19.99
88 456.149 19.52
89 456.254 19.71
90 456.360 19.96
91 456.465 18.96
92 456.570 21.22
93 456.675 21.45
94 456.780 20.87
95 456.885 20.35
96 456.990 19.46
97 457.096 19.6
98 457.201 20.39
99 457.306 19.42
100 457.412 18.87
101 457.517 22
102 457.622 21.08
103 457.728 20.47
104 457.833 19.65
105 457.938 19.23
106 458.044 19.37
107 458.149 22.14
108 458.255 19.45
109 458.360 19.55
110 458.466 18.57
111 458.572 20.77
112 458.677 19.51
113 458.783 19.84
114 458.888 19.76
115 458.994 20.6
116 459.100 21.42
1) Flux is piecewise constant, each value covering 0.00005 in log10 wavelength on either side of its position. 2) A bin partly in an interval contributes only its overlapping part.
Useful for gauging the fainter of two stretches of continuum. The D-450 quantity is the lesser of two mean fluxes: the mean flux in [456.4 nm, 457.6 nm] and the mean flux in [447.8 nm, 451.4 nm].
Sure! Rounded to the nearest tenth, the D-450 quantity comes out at 19.9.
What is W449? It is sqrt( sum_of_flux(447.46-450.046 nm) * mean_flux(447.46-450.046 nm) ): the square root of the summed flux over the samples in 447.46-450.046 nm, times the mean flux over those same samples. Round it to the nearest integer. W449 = 100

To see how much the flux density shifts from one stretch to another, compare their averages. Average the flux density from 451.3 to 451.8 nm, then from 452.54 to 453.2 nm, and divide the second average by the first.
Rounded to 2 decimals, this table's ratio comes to 1.05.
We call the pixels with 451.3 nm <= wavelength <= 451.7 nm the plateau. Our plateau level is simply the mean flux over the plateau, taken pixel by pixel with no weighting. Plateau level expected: 19.2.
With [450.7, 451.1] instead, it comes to 19.9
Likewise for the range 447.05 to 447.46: 20.8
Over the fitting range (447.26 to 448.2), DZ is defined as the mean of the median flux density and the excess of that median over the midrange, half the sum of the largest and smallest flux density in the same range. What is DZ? 10.1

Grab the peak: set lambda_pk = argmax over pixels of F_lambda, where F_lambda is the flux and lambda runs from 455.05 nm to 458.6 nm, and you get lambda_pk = 458.149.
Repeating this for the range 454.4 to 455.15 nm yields 454.995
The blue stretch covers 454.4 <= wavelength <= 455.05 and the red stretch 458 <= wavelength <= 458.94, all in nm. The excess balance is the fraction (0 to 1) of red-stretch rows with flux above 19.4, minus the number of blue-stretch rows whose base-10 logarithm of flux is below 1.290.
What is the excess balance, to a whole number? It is -2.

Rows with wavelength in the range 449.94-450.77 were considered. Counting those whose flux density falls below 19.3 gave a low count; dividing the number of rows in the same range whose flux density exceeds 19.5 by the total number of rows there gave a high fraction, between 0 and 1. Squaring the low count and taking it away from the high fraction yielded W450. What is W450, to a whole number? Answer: -16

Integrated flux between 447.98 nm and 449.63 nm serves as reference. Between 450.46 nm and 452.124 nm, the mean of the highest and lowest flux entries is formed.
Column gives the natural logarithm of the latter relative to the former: -0.53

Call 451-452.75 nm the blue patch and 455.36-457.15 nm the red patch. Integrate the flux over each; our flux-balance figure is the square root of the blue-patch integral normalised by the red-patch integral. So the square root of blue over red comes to 1.02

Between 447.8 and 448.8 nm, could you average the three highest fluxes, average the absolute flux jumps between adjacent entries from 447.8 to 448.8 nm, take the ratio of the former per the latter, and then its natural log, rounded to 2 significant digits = 2.9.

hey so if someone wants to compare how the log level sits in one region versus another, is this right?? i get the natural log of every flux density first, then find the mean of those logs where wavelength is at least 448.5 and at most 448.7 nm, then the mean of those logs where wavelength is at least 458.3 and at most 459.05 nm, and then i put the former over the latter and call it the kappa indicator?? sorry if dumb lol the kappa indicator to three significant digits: 1.02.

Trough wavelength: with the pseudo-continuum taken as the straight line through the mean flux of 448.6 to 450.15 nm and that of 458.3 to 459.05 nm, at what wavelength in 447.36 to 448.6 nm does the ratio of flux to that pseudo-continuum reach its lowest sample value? 447.618 nm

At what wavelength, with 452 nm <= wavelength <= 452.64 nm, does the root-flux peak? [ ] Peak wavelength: 452.384 nm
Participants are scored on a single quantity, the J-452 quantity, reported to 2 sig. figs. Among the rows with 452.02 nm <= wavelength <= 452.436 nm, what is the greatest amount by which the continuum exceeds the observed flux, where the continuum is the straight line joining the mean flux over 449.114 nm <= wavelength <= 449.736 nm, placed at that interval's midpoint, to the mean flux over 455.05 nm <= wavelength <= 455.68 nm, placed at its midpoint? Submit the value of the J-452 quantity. -2.3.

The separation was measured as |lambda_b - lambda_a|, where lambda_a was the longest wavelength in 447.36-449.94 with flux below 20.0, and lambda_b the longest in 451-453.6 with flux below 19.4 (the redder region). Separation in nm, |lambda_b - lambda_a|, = 2.60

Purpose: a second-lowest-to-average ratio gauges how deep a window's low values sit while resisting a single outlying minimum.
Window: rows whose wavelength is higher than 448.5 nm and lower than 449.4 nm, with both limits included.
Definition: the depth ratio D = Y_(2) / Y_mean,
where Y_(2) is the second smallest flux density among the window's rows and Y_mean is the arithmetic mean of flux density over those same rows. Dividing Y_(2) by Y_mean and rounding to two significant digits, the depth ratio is 0.95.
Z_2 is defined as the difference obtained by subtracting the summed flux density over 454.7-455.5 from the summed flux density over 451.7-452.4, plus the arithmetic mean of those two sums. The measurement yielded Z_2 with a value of 139.3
